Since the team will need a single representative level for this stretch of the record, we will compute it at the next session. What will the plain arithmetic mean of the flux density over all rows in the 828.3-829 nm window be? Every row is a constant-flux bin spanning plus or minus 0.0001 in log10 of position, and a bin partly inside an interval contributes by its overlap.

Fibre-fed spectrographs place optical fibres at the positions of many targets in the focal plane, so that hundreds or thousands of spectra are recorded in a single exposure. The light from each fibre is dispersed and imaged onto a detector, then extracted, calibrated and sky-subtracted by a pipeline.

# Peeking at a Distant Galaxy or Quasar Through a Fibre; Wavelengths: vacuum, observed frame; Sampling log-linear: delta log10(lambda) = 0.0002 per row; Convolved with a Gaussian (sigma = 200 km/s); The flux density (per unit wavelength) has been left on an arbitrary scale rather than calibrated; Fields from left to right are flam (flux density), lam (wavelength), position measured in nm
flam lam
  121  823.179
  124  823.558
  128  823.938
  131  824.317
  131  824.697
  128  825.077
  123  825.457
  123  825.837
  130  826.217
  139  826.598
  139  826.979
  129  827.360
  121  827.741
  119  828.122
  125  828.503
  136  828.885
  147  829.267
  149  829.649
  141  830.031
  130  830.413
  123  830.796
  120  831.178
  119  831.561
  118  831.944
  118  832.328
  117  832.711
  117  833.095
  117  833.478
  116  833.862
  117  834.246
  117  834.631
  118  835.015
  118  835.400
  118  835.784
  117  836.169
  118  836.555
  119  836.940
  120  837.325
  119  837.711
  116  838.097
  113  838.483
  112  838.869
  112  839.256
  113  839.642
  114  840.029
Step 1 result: 130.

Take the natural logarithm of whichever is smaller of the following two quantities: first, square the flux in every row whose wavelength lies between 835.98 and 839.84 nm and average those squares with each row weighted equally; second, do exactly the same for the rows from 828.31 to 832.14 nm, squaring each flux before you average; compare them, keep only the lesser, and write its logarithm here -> 9.51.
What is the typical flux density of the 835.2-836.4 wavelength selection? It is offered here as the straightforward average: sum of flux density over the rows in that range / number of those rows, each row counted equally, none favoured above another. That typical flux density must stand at 118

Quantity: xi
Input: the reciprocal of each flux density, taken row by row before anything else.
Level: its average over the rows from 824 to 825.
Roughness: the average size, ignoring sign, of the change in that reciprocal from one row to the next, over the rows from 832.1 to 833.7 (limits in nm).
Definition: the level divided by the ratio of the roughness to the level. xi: 2.4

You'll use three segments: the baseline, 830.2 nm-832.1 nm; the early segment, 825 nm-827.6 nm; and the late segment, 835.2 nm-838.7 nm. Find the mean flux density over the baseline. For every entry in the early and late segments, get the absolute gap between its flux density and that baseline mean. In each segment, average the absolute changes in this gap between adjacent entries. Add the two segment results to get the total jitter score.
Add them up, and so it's 6.5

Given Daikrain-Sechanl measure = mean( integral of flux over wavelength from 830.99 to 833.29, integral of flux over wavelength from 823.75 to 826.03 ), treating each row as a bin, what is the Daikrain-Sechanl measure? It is 281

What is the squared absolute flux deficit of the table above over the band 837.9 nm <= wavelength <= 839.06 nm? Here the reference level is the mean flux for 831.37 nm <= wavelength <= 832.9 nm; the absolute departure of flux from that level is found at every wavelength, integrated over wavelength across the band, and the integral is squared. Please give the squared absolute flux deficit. 25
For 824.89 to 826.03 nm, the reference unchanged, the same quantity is 58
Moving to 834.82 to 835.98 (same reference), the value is 0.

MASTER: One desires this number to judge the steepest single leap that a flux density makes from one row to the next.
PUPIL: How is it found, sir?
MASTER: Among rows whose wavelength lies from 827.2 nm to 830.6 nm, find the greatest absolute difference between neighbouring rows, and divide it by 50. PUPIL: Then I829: 0.22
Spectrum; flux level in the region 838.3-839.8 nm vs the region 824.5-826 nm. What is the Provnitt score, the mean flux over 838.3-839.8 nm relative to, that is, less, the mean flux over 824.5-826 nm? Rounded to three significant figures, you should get -13.8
